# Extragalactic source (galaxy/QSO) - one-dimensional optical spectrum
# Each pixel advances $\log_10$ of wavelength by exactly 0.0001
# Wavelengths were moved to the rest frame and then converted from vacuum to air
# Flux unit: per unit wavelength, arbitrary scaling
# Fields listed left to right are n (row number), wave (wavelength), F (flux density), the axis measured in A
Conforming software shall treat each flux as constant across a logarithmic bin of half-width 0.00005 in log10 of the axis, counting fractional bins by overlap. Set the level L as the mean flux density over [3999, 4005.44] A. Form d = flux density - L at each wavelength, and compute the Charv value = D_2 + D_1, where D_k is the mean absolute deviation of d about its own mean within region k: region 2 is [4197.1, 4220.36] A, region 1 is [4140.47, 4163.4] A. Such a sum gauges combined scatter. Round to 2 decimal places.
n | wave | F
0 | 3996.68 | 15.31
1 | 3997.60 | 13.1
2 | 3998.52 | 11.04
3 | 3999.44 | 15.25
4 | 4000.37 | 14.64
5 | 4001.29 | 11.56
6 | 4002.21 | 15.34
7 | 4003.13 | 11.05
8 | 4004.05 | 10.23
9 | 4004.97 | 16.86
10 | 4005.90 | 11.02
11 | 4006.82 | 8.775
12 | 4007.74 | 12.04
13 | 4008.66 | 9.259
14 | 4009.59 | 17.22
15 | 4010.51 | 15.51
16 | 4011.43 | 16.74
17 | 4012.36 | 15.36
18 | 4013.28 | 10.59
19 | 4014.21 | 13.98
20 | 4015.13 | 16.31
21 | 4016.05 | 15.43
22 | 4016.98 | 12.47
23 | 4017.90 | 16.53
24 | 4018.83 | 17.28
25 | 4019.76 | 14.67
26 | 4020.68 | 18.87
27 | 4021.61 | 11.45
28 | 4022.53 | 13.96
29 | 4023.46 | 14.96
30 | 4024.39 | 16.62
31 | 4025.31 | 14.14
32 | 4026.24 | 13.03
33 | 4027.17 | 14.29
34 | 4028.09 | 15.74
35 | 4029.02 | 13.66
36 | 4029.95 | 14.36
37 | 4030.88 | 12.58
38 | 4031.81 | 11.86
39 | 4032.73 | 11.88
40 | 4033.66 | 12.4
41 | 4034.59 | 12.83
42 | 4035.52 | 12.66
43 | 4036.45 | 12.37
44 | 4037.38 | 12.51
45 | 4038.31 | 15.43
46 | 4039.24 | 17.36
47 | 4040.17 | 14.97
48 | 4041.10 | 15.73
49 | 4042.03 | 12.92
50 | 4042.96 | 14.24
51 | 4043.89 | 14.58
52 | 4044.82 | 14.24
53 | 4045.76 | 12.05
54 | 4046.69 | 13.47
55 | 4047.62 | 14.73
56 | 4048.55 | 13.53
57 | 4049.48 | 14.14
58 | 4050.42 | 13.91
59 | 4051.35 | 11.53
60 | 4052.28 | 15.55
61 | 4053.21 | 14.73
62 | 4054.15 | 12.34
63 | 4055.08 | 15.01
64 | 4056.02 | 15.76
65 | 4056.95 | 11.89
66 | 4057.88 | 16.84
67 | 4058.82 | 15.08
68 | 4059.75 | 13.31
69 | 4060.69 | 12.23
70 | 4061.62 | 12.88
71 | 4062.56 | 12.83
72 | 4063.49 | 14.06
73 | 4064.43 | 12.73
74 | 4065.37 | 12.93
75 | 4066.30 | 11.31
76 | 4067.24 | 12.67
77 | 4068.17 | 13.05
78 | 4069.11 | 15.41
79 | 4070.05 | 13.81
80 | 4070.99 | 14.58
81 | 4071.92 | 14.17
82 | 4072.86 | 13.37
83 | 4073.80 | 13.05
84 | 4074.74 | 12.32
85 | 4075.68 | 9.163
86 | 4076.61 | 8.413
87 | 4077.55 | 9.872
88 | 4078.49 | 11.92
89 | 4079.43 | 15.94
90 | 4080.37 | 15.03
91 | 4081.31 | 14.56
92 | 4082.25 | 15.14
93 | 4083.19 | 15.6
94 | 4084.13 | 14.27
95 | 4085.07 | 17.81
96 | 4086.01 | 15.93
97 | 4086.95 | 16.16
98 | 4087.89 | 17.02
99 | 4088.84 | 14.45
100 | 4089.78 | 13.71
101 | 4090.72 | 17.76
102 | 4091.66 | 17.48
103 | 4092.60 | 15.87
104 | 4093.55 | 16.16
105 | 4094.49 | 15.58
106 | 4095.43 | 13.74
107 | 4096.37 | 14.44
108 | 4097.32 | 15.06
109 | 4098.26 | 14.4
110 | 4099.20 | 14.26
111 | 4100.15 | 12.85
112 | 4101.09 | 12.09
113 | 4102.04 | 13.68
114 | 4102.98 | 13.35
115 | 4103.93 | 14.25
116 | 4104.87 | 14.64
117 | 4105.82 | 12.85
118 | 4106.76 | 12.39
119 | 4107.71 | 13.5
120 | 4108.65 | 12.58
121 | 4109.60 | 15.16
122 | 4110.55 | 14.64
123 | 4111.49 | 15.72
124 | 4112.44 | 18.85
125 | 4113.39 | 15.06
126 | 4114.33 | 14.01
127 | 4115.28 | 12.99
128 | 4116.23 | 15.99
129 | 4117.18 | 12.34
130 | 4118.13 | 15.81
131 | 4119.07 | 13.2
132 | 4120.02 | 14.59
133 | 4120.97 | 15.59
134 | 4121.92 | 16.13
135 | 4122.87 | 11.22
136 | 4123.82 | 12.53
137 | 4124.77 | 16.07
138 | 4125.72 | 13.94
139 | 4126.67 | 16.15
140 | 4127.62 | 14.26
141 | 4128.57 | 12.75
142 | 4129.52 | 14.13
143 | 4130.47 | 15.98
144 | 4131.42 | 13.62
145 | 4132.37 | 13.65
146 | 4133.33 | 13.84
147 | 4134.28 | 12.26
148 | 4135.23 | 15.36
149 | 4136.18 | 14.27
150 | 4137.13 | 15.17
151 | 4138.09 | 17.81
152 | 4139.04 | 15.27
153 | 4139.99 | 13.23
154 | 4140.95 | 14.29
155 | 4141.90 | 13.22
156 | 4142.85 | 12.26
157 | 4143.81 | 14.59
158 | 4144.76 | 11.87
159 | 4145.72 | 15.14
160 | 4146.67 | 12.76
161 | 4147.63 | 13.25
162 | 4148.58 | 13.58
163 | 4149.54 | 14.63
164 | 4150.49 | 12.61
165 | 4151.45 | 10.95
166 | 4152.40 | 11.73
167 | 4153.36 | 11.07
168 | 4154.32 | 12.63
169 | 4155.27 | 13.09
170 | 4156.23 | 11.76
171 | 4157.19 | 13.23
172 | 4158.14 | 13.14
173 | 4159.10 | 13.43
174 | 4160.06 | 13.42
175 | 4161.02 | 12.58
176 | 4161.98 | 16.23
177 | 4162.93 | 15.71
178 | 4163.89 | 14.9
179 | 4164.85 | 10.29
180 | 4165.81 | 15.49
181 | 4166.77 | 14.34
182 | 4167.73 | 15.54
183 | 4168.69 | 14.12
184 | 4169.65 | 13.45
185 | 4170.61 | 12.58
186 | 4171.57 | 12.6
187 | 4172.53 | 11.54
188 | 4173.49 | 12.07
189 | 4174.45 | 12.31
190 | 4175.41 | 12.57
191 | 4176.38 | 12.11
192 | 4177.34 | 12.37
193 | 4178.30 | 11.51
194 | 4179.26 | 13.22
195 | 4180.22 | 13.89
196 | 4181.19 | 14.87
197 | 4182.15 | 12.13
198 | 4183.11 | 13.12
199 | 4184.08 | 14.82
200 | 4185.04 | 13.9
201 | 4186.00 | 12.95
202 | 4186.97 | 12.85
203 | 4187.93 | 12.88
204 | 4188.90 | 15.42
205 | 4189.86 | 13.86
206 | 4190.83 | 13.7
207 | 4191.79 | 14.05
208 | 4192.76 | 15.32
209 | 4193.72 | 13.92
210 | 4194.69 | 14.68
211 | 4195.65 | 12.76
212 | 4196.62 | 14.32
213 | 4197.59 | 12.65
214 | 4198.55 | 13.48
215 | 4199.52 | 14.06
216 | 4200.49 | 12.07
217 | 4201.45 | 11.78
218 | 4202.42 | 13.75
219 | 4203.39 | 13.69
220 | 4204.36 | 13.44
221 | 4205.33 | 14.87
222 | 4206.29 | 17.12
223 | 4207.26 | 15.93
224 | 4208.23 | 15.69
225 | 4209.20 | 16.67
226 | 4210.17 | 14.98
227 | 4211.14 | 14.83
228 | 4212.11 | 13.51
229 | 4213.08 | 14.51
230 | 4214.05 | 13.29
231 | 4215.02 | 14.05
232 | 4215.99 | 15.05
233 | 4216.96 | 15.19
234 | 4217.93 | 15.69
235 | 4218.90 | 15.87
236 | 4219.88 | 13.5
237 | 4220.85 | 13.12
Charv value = 2.14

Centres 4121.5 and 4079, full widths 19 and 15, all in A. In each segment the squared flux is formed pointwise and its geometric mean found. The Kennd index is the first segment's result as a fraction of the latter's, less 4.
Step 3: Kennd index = -2.81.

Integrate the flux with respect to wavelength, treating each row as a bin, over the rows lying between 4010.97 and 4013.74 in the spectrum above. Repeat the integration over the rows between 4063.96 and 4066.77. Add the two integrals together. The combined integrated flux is 74.0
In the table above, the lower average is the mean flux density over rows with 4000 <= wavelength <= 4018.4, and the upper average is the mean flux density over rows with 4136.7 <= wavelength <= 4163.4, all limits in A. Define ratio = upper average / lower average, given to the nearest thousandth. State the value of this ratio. 0.998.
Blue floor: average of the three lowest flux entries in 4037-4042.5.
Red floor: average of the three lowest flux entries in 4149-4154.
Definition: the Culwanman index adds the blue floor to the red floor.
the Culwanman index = 24.7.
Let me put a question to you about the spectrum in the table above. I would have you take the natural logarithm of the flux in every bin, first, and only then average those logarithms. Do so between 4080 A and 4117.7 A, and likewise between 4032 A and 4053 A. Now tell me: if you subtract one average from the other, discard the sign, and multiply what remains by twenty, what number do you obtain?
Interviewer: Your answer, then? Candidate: 1.4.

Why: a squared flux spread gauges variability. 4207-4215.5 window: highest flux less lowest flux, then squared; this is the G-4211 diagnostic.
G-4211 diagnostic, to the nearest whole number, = 11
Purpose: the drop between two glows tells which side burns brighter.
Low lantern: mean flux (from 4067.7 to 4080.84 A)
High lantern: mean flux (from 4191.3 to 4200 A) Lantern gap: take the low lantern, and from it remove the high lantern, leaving -1.1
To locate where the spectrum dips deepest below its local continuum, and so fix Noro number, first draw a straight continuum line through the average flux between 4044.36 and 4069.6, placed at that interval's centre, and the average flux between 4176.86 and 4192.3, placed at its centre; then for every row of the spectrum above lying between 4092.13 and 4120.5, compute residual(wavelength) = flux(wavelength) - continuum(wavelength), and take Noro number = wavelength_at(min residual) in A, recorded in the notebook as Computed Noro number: 4101.09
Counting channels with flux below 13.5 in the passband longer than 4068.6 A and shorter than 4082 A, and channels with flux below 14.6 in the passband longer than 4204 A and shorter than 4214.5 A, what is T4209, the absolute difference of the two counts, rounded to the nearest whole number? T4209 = 3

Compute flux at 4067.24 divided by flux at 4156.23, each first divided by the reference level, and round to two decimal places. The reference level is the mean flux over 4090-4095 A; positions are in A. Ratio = 1.08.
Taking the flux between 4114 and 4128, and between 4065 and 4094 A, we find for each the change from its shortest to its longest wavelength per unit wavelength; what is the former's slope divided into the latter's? 6.1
